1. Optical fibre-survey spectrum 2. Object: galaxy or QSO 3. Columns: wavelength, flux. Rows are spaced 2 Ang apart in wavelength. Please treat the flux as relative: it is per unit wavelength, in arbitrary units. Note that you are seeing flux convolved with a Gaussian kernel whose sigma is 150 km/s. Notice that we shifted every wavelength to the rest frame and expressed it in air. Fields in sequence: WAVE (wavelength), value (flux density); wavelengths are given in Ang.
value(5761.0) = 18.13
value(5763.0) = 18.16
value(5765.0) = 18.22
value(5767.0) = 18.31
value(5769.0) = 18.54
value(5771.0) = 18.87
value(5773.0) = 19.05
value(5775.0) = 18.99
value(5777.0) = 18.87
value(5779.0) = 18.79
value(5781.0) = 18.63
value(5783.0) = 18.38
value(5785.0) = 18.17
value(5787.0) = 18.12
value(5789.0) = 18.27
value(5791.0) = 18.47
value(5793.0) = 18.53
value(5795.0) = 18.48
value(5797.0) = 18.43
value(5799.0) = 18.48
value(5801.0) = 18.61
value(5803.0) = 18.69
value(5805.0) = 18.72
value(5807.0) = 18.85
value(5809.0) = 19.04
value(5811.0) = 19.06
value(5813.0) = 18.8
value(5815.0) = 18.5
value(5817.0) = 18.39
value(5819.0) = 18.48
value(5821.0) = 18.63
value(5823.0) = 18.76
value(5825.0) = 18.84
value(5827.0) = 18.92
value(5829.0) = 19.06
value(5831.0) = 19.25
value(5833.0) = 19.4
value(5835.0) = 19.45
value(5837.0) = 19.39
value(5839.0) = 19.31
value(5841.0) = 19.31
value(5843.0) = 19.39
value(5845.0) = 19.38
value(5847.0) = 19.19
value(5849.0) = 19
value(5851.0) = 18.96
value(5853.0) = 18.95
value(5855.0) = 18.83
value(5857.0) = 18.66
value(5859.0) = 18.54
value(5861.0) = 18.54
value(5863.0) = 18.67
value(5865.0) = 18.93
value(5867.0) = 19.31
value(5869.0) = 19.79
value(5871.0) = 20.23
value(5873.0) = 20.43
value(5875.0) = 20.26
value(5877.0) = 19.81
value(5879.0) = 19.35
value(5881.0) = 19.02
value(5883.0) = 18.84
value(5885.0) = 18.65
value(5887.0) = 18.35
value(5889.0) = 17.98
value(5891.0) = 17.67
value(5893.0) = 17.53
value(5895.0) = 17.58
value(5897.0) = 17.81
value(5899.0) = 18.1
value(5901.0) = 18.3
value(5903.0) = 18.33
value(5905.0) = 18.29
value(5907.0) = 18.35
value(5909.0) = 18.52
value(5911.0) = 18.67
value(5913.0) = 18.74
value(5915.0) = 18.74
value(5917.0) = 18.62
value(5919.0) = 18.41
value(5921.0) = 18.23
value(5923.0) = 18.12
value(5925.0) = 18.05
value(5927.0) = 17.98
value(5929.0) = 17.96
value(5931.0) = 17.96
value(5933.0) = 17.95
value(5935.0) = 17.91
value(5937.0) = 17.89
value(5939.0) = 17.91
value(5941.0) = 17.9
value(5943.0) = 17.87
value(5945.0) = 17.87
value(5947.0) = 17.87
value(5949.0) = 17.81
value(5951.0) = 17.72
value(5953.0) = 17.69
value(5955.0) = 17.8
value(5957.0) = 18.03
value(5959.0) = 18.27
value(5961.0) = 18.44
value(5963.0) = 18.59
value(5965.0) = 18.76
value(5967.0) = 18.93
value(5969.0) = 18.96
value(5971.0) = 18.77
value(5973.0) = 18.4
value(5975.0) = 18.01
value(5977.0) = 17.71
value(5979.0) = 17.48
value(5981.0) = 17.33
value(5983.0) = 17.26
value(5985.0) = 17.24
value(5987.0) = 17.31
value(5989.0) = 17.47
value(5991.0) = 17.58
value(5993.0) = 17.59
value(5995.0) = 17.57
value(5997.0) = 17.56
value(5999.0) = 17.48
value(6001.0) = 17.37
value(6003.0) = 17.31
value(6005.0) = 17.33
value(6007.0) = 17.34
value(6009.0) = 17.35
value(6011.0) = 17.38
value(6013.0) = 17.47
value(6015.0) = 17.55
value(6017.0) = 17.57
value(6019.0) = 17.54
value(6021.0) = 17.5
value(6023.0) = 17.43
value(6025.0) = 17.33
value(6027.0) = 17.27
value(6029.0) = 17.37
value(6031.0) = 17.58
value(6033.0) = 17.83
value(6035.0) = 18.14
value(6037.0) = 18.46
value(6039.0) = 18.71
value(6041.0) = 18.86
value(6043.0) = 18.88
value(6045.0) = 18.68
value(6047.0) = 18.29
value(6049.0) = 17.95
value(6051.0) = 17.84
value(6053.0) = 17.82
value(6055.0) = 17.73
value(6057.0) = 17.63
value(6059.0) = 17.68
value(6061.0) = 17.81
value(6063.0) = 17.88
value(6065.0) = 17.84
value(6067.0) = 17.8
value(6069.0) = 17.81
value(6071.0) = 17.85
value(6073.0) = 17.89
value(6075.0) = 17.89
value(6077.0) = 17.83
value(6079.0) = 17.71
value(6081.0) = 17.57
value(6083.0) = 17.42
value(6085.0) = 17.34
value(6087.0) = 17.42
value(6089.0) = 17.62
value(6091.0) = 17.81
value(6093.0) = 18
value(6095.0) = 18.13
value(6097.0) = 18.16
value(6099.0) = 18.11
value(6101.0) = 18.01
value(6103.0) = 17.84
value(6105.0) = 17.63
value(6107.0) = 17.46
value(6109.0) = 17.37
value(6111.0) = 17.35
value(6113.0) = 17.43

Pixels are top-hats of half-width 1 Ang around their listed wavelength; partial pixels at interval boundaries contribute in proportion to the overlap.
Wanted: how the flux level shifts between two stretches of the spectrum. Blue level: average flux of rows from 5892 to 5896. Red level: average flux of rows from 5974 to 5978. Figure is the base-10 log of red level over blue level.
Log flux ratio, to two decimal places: 0.01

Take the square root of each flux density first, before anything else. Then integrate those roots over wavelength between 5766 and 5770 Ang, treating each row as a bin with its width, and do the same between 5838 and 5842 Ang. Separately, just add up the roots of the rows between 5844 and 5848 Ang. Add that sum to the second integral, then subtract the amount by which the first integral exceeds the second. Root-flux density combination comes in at 26.8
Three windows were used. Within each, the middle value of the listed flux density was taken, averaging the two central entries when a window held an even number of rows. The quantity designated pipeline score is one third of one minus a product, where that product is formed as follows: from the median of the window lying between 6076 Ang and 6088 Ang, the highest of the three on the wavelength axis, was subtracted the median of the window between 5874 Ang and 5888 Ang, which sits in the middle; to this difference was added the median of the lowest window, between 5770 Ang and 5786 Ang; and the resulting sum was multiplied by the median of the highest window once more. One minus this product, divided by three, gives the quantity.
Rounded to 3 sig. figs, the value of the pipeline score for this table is -101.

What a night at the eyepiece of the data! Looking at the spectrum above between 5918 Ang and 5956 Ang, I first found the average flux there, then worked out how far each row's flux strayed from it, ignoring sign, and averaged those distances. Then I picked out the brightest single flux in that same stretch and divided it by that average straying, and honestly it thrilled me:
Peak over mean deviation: 156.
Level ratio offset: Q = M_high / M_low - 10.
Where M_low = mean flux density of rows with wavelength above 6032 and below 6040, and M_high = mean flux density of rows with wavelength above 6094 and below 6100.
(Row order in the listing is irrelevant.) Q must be -9.01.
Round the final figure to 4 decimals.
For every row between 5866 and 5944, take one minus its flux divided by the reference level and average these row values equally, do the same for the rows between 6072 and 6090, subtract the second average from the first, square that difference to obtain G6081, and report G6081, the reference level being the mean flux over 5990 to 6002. 0.0024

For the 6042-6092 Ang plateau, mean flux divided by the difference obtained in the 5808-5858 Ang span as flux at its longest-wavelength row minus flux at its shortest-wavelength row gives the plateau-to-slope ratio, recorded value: -47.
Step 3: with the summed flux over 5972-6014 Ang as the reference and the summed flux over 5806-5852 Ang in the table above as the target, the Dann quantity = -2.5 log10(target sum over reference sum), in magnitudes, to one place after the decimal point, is -0.2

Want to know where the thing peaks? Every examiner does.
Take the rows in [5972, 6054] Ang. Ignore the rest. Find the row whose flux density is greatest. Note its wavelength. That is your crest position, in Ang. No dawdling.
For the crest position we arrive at 6043.0 Ang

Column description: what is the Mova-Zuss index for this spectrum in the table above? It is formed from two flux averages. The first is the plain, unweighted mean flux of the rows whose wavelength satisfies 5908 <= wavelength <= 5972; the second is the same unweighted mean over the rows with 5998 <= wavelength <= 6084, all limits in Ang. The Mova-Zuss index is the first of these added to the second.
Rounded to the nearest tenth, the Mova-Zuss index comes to 36.0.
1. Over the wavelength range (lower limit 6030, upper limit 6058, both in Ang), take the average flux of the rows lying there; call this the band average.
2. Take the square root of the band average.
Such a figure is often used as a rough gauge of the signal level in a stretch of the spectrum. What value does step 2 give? 4.26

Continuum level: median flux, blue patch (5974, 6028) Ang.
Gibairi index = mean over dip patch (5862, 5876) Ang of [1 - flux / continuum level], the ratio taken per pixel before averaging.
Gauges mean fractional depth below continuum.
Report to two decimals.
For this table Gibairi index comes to -0.13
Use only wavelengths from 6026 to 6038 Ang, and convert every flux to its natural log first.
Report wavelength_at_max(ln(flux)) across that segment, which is 6037.0 Ang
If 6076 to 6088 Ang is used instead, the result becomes 6077.0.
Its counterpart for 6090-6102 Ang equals 6097.0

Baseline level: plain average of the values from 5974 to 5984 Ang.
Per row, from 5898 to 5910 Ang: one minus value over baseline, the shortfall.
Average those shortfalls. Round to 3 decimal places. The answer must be -0.043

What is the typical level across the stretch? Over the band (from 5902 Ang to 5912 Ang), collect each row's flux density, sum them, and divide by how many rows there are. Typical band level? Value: 18.43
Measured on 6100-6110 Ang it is 17.66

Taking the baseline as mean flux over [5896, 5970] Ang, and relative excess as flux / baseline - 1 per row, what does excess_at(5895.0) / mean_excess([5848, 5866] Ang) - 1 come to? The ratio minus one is -2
